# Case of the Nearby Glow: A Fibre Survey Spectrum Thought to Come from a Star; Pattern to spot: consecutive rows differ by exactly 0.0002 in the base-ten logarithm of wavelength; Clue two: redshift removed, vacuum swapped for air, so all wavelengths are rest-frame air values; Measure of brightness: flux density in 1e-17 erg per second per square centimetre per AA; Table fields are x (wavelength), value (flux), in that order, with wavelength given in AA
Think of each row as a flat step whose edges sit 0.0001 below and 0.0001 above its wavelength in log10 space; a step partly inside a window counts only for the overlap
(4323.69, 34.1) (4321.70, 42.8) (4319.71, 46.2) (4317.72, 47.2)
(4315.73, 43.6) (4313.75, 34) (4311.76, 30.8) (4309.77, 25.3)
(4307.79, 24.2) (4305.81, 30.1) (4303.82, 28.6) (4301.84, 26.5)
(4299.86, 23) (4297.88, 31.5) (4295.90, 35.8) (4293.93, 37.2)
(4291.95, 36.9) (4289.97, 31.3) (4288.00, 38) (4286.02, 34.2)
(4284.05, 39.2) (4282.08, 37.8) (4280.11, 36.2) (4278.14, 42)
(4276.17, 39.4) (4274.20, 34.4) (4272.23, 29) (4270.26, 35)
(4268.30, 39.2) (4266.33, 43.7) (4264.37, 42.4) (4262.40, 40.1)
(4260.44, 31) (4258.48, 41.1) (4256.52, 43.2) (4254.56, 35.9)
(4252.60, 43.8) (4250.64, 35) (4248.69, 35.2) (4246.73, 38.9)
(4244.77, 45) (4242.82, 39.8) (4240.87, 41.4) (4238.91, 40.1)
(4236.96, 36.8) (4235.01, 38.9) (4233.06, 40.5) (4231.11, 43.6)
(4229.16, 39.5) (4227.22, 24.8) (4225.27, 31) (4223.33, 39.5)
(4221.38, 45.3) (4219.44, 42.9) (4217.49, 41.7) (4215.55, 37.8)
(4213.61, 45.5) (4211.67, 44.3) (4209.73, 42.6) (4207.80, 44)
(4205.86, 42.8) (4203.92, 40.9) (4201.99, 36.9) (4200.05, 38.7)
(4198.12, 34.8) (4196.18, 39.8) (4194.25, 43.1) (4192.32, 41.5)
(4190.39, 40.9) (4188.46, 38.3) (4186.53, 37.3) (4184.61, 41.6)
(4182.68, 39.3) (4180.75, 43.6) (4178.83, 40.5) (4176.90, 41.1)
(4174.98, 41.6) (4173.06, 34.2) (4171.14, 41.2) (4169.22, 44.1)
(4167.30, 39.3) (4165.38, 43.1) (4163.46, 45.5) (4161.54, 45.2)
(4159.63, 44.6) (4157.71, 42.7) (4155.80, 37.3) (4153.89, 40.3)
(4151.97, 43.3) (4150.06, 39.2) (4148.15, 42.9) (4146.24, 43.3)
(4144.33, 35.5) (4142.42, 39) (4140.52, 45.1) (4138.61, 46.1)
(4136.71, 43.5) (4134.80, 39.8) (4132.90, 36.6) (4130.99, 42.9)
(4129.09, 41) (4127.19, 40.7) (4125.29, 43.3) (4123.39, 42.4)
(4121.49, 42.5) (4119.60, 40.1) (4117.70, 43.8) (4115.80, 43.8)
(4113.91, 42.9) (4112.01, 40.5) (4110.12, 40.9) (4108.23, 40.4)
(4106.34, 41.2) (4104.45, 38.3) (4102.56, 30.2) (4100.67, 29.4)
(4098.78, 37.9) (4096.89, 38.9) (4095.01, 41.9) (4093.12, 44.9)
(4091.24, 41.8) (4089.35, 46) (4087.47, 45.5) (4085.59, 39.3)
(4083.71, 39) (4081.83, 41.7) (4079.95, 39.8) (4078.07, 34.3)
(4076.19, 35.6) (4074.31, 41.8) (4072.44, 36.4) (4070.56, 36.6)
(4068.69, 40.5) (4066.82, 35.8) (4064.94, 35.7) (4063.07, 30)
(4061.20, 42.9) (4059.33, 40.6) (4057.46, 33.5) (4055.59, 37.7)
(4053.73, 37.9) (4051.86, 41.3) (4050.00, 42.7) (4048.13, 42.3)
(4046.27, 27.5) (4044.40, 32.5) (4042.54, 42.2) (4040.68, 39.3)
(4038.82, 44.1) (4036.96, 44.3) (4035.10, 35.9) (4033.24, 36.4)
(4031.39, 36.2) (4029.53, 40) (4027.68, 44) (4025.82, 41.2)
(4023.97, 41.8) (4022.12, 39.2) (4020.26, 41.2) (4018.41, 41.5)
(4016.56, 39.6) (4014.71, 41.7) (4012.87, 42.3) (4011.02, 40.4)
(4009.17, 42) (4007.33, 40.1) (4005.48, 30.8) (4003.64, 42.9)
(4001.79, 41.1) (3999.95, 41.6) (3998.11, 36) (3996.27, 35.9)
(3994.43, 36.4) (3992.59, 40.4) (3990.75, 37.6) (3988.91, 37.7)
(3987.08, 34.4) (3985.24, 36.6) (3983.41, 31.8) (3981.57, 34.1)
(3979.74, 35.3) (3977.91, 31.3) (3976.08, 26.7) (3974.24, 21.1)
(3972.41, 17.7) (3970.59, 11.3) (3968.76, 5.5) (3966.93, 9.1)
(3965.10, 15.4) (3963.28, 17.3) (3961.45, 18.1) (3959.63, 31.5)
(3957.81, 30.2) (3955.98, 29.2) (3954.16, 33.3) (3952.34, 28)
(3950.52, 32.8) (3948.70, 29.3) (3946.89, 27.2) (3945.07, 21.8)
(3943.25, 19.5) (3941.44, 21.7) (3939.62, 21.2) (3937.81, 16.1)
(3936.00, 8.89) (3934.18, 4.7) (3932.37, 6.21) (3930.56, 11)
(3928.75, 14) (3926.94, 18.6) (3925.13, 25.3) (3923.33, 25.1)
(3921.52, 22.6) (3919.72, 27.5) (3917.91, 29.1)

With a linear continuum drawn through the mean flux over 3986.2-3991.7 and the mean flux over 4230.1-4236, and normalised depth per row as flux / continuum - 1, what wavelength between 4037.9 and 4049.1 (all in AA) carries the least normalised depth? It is 4046.27 AA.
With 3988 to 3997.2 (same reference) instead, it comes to 3996.27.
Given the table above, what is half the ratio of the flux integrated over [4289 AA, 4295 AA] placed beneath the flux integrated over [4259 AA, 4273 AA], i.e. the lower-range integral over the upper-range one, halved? 1.2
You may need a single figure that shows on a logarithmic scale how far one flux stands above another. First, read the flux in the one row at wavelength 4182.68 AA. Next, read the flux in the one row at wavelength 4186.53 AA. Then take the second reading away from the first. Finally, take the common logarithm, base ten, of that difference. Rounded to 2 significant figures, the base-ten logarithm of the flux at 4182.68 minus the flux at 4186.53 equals 0.30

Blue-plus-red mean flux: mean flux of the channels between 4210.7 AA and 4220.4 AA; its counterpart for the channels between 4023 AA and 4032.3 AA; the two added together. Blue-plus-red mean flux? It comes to 83.1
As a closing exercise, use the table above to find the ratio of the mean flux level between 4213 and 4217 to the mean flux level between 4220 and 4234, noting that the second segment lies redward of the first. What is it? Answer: 1.1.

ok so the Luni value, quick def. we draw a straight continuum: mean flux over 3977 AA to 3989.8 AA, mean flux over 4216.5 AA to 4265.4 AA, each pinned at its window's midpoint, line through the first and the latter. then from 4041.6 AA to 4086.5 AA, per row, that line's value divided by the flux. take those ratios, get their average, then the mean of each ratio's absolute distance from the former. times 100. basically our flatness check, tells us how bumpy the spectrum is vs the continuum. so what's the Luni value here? 9.1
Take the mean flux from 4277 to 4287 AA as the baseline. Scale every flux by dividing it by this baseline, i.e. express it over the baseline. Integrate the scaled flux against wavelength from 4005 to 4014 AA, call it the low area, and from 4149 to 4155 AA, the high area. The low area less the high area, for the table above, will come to 3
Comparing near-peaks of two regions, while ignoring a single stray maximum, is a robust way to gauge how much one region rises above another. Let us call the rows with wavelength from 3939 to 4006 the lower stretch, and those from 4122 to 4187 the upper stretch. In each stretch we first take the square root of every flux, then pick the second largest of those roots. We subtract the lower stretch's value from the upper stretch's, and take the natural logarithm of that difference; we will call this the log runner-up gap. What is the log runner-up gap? -1.2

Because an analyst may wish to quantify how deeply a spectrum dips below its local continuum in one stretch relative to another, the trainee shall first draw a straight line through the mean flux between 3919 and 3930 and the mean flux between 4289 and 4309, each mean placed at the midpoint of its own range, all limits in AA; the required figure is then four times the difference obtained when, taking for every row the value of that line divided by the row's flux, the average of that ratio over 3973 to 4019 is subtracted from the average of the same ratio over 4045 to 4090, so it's 0.02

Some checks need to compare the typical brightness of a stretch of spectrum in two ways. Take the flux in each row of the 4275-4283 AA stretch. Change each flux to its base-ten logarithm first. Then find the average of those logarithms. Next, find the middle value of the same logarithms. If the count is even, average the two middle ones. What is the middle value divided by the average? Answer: 1.00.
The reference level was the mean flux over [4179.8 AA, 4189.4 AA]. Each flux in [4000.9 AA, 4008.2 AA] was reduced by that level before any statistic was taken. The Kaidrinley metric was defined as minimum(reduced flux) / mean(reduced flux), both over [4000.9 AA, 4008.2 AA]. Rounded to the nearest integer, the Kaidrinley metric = 7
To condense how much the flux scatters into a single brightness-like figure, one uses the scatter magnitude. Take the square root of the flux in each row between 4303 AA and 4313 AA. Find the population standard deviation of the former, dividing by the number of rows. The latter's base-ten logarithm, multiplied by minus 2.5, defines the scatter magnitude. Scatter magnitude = 1.5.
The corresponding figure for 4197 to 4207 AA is 1.6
